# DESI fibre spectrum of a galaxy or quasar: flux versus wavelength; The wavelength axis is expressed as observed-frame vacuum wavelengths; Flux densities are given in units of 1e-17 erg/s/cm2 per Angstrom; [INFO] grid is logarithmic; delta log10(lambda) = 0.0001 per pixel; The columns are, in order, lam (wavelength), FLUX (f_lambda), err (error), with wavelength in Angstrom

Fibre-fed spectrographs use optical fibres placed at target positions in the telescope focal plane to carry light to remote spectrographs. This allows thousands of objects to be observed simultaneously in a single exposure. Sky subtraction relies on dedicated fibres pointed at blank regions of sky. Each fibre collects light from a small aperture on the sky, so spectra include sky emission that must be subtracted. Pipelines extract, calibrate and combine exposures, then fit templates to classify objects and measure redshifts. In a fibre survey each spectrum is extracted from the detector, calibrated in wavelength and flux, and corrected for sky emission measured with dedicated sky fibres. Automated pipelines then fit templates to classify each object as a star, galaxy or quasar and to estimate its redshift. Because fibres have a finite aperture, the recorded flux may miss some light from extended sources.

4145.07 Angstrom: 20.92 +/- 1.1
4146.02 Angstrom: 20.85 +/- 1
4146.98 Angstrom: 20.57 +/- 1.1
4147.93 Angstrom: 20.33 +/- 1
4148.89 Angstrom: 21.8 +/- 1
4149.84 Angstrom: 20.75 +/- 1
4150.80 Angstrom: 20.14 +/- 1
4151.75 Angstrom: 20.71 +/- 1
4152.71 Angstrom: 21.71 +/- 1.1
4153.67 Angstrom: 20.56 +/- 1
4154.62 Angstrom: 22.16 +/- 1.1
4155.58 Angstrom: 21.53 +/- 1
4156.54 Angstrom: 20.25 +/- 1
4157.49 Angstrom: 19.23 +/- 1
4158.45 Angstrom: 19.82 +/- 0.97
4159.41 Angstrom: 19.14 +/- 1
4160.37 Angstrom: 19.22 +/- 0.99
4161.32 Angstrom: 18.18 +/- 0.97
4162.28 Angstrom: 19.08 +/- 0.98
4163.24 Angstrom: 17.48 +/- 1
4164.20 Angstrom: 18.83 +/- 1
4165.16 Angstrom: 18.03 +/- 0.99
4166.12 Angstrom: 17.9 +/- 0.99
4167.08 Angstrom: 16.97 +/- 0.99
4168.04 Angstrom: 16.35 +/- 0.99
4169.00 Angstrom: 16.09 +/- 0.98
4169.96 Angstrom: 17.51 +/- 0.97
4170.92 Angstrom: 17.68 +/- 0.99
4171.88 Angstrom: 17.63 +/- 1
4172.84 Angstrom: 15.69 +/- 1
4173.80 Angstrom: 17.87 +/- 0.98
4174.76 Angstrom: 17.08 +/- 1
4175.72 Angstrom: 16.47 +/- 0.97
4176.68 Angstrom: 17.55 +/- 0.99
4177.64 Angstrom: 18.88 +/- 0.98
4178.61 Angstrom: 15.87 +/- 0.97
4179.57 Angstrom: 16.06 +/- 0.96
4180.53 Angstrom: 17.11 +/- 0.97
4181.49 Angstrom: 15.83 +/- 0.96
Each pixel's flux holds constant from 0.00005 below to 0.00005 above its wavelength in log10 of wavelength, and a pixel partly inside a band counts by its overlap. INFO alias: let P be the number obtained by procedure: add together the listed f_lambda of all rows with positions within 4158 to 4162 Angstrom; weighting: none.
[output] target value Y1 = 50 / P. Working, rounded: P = 76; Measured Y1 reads 0.7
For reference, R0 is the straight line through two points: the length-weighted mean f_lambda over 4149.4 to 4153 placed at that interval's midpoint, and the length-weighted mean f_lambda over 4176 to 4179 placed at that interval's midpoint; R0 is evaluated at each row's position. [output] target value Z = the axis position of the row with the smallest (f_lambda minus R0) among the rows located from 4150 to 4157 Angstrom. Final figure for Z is 4150.80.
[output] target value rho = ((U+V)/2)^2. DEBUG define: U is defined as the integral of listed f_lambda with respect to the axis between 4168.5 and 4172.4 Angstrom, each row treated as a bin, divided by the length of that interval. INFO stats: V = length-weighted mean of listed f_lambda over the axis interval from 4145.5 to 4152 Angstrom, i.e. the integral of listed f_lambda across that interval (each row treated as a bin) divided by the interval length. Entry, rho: 360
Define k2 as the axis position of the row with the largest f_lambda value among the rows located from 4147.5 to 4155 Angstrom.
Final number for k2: 4154.62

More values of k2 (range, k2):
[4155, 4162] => 4155.58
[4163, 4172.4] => 4164.20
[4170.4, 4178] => 4177.64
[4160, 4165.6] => 4160.37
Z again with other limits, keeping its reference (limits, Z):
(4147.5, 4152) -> 4147.93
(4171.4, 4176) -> 4172.84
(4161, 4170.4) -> 4169.00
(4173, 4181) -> 4178.61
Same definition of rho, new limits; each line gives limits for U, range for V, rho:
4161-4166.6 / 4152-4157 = 388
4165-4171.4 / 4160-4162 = 323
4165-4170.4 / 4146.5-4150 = 360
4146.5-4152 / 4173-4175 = 361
